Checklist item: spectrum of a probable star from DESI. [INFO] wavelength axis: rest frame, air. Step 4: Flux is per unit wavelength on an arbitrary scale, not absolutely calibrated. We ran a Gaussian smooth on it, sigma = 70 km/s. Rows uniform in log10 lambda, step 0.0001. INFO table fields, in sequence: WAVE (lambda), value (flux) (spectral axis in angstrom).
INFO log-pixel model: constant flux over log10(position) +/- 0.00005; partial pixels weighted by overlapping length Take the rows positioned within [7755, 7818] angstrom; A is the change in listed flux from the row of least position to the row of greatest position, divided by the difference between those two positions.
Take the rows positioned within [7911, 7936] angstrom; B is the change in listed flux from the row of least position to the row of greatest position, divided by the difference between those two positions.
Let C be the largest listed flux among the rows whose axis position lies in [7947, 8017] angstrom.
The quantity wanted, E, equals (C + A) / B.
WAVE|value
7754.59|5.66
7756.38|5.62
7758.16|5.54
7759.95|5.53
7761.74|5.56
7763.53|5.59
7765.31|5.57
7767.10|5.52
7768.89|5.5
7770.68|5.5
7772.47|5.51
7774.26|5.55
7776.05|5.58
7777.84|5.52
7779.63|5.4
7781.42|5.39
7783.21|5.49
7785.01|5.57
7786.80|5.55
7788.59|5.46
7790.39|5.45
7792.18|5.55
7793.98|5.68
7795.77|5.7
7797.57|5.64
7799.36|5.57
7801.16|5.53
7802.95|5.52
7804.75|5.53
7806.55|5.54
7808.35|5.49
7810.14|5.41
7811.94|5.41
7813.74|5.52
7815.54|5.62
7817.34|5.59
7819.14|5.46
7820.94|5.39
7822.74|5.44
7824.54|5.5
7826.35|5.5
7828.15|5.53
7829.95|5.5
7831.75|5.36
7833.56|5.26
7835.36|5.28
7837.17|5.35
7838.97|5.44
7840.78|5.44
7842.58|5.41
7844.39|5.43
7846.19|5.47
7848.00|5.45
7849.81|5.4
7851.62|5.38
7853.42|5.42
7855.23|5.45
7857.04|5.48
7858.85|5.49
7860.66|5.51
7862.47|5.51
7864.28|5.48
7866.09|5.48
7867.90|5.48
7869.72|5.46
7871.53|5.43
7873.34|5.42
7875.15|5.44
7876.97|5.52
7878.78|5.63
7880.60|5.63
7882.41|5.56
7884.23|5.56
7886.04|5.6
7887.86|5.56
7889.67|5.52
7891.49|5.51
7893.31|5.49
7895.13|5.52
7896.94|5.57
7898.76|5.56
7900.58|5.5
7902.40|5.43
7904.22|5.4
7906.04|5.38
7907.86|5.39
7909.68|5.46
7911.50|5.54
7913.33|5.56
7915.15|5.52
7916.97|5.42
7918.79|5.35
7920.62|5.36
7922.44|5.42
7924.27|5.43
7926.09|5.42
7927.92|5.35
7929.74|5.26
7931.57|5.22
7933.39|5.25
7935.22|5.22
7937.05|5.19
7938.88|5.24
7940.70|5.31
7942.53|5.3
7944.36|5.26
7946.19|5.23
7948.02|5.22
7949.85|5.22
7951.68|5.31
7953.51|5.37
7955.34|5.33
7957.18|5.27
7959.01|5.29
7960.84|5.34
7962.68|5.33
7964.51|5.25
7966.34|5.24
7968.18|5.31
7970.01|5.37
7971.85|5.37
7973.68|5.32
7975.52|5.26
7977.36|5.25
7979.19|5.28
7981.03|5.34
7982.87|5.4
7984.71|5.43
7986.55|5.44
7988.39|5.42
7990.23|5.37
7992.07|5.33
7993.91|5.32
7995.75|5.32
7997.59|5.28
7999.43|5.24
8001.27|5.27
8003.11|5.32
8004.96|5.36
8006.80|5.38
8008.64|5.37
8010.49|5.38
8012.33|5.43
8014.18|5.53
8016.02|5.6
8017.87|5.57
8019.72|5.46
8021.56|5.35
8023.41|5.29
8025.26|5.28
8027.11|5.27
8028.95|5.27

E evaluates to -415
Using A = 0.000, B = -0.0135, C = 5.6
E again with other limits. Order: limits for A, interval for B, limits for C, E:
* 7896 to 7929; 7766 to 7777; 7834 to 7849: 815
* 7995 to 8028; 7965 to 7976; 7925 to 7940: 2487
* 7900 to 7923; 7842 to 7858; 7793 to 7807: 1177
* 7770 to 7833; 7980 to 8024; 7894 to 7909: -4719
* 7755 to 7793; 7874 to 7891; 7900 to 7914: 1009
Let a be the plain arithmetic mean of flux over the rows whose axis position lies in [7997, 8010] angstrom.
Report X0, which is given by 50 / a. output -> 9.40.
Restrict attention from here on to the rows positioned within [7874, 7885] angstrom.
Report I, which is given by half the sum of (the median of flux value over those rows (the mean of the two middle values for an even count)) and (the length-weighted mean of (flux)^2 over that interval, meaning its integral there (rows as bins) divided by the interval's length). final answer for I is 18.2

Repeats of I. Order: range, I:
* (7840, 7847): 17.5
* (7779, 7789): 17.8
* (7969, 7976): 16.9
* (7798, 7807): 18.1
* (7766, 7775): 18.0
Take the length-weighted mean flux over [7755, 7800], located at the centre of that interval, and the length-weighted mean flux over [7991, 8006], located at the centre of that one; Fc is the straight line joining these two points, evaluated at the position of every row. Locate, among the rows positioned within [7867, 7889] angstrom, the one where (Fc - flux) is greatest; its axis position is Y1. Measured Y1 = 7873.34 angstrom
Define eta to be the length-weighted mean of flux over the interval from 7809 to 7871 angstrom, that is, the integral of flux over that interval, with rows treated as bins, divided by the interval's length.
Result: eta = 5.45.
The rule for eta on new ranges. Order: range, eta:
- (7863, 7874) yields 5.46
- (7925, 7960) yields 5.28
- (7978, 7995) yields 5.37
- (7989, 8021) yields 5.39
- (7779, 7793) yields 5.48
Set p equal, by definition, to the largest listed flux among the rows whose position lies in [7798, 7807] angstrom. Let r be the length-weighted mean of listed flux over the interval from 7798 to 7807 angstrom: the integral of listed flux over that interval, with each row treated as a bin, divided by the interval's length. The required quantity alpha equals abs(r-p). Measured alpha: 0.025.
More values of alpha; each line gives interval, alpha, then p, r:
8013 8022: 0.092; 5.6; 5.51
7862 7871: 0.033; 5.51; 5.48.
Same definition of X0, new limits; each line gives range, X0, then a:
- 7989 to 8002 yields 9.43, 5.30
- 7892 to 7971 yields 9.33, 5.36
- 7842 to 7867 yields 9.17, 5.45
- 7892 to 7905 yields 9.10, 5.50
